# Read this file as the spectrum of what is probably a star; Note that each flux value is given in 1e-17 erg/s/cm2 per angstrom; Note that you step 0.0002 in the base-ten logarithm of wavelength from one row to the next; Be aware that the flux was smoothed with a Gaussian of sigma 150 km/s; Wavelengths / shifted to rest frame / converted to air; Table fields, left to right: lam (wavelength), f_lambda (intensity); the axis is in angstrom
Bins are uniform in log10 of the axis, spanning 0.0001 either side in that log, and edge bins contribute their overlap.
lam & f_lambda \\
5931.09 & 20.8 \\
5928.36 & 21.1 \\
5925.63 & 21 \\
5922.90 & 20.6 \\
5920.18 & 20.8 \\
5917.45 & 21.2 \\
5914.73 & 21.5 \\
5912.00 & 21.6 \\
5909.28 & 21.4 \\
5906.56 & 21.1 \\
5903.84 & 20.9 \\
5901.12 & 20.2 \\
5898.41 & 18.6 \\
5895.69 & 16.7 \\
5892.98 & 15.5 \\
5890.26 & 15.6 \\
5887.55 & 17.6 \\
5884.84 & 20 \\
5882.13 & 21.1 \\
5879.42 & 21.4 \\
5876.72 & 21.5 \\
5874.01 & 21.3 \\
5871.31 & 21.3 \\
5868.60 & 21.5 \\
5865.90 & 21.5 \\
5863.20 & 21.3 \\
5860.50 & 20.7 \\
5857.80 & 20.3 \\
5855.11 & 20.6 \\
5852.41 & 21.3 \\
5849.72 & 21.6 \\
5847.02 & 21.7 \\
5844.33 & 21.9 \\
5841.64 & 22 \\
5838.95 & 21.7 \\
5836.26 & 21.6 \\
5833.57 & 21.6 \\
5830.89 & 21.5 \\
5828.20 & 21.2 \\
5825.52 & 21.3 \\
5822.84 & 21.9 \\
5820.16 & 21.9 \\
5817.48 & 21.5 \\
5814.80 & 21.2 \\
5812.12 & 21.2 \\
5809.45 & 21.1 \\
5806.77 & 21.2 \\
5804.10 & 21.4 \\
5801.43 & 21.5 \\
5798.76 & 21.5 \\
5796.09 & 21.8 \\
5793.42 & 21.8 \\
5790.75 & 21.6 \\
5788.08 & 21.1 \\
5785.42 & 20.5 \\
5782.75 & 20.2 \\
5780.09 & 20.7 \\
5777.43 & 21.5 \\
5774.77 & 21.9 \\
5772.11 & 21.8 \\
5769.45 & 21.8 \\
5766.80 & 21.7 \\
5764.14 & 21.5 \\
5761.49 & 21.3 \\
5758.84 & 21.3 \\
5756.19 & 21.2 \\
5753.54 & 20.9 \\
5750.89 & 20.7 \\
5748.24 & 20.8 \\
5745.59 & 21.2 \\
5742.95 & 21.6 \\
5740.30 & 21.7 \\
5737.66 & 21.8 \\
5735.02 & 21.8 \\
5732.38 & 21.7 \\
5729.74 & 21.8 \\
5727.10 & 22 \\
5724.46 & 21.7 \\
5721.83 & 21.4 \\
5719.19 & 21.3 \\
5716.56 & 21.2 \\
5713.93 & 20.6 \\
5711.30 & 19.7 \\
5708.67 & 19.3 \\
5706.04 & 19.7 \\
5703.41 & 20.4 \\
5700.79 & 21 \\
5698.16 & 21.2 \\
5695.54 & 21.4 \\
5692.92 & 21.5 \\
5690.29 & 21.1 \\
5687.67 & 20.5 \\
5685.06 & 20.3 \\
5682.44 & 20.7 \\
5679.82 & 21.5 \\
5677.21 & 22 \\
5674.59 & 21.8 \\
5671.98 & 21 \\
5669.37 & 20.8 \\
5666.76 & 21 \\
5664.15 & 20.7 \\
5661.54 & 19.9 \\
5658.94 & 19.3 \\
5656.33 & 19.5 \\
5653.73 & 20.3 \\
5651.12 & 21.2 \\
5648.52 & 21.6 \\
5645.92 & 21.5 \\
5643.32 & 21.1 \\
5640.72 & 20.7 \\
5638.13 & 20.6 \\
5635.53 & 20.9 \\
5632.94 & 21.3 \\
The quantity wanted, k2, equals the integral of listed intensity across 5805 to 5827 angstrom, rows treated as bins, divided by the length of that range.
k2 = 21.4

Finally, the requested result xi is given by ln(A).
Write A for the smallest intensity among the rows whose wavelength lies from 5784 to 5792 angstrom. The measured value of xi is 3.02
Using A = 20.5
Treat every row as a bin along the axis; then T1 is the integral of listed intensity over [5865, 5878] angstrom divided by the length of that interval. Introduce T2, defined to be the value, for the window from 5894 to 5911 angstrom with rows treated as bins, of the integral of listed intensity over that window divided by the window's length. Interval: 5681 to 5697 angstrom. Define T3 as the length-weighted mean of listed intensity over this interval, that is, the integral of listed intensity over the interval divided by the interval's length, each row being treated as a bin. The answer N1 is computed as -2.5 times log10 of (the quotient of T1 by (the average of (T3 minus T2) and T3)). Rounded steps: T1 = 21.4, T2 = 19.78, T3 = 20.9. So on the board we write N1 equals -0.72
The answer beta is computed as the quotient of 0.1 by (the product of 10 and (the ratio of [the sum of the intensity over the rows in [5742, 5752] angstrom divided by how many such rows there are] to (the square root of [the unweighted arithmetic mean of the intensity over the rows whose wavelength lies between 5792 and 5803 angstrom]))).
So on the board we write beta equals 0.0022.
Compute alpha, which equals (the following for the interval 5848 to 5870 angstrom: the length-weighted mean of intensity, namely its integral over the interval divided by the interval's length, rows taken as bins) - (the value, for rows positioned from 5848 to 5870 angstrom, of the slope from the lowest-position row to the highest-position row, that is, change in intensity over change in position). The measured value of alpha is 21.1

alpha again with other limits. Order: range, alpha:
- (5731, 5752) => 21.5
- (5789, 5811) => 21.5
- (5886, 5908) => 18.1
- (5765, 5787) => 21.3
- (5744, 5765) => 21.1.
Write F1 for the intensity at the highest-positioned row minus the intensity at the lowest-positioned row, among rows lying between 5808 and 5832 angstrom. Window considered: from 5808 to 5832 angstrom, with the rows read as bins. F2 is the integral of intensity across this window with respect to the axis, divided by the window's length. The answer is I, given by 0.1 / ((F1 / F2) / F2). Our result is 115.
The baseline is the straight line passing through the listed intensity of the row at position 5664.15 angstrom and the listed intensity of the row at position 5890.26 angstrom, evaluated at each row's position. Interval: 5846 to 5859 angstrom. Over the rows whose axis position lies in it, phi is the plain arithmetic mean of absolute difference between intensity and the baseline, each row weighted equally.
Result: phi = 4.6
